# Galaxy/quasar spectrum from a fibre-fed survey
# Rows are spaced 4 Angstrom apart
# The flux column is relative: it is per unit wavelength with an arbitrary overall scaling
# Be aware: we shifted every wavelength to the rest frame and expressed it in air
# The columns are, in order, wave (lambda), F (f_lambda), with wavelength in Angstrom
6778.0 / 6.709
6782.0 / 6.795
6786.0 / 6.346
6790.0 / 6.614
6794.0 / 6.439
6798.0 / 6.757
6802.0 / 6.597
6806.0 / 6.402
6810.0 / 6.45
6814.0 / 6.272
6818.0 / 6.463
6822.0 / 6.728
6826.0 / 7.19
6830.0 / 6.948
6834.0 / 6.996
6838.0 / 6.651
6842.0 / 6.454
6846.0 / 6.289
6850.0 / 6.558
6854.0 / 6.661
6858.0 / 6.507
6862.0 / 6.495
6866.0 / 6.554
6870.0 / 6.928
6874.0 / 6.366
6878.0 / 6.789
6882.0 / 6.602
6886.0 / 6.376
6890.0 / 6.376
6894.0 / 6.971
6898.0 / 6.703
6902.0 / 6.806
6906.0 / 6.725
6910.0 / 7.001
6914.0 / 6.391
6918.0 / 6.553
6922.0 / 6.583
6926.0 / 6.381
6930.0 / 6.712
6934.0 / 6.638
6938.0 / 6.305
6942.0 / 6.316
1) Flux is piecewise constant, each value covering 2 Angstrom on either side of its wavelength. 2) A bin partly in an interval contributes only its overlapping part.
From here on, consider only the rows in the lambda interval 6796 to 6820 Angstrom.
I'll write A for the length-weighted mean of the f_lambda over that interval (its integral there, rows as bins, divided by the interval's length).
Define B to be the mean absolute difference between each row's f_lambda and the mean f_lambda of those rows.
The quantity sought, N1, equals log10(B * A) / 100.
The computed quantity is -0.0009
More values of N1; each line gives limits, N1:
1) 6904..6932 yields 0.0004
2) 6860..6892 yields 0.0002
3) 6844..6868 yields -0.0028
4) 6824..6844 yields 0.0021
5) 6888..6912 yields 0.0004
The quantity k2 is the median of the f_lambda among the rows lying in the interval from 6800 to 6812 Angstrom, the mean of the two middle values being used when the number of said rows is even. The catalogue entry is 6.45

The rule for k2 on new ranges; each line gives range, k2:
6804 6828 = 6.46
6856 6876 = 6.51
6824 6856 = 6.66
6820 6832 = 6.95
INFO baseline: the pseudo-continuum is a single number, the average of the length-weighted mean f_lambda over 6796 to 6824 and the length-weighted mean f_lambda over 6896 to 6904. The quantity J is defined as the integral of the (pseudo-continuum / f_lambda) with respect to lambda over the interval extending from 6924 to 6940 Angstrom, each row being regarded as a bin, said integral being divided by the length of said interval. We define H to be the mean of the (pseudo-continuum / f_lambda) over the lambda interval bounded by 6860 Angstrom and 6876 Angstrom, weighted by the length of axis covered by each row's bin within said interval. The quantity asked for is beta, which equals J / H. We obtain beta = 1.01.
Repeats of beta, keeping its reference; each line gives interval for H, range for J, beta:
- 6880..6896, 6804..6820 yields 1.03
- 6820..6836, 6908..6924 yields 1.05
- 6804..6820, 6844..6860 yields 0.98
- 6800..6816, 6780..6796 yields 0.98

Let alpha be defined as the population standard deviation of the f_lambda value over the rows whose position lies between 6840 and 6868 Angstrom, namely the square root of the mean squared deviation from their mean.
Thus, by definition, 0.11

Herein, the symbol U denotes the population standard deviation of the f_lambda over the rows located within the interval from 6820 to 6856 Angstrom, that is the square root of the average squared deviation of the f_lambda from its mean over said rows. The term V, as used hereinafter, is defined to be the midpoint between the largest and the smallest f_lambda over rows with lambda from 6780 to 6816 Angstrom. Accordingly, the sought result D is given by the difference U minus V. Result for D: -6.27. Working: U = 0.267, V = 6.53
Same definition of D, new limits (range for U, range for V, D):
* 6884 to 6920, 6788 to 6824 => -6.28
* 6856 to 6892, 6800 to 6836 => -6.55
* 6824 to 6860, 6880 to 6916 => -6.41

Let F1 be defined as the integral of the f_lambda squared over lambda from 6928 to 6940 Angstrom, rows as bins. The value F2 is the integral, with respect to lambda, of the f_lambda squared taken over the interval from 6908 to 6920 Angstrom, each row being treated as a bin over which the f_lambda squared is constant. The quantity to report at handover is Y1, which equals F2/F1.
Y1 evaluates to 1.03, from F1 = 515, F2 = 531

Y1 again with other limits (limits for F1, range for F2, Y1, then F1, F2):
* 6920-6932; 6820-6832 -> 1.12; 516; 581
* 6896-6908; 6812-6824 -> 0.93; 546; 505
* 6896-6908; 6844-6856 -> 0.93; 546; 508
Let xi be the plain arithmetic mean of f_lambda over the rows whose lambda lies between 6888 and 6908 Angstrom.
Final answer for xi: 6.72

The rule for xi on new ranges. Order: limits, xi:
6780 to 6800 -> 6.59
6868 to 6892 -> 6.57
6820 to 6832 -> 6.96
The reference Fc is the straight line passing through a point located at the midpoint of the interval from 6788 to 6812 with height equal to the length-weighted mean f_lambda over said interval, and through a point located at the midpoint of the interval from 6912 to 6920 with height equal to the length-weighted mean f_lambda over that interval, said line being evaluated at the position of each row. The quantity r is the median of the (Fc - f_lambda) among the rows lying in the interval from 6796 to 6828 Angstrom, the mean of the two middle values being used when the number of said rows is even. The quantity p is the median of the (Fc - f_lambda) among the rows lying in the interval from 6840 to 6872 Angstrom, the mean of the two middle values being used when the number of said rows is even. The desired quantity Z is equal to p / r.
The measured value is -3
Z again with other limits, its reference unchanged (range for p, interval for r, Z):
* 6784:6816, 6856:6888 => -4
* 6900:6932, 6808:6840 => 1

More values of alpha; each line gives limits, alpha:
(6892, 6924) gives 0.20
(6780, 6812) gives 0.16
